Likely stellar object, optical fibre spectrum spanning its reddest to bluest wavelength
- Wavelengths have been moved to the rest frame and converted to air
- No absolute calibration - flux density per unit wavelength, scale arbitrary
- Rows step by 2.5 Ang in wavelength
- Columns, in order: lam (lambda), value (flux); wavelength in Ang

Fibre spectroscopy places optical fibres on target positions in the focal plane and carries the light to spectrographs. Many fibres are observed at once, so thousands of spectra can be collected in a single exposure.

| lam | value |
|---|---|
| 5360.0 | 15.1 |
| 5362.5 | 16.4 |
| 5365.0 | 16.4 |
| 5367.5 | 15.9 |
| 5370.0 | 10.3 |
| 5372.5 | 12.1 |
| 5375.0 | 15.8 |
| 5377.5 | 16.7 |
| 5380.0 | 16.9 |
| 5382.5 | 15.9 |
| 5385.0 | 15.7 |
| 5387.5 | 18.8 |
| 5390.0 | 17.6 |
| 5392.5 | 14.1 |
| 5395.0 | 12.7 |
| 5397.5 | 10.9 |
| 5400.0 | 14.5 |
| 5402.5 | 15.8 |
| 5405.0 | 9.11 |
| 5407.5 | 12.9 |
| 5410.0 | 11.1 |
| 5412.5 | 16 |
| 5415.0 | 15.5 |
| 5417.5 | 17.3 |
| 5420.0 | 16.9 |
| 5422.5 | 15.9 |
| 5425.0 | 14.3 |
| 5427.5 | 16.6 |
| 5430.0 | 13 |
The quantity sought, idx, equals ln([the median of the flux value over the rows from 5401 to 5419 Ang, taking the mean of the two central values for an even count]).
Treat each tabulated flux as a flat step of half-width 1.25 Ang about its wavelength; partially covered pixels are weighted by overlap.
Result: 2.74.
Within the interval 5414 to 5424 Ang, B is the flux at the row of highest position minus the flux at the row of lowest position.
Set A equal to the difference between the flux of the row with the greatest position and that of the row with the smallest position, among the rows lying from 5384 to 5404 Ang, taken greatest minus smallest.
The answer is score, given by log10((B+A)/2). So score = -0.6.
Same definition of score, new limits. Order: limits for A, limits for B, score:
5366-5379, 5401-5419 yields 0.1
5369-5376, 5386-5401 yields -0.2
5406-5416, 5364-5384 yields 0.0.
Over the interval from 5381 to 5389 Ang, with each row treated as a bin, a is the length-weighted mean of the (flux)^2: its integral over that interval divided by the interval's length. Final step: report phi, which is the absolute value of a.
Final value 285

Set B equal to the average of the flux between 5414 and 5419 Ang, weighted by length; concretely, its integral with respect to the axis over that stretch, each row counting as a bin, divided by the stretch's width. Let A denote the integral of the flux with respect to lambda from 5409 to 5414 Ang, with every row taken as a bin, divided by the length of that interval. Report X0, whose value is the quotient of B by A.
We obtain 1.20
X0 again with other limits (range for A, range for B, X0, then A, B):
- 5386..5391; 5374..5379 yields 0.90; 18.1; 16.3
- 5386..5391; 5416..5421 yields 0.94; 18.1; 17.0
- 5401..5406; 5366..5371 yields 1.05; 12.7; 13.4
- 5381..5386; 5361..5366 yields 1.03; 15.9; 16.3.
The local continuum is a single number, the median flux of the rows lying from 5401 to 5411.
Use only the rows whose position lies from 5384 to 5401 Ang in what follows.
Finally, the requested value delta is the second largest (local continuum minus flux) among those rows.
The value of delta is -0.7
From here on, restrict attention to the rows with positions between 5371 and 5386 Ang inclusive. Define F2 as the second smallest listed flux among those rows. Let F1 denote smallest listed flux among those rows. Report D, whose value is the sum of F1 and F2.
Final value 28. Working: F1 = 12.1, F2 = 15.7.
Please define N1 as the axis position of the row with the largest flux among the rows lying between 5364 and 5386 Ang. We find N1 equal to 5380.0 Ang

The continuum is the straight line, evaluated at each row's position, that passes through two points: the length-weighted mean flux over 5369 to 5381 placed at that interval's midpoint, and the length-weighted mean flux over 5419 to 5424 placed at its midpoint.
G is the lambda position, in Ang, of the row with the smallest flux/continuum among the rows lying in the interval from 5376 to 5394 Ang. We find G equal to 5392.5 Ang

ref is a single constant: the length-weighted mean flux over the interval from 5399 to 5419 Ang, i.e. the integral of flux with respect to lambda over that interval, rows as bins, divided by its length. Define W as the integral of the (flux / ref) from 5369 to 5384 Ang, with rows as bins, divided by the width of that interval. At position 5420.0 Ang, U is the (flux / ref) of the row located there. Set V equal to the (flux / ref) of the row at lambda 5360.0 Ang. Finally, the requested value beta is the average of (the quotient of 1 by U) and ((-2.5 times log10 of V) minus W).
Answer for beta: -0.15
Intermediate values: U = 1.20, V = 1.1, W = 1.05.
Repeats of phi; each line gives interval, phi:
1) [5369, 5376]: 167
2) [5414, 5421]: 276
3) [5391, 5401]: 175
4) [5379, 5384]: 267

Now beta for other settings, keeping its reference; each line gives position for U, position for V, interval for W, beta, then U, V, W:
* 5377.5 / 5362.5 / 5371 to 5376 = -0.15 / 1.19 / 1.2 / 0.97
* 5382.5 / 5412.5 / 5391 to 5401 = -0.10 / 1.13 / 1.1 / 0.93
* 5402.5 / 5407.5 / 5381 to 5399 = -0.05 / 1.12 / 0.9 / 1.08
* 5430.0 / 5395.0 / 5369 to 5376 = 0.14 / 0.92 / 0.9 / 0.90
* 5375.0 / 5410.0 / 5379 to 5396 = 0.00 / 1.12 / 0.8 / 1.14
